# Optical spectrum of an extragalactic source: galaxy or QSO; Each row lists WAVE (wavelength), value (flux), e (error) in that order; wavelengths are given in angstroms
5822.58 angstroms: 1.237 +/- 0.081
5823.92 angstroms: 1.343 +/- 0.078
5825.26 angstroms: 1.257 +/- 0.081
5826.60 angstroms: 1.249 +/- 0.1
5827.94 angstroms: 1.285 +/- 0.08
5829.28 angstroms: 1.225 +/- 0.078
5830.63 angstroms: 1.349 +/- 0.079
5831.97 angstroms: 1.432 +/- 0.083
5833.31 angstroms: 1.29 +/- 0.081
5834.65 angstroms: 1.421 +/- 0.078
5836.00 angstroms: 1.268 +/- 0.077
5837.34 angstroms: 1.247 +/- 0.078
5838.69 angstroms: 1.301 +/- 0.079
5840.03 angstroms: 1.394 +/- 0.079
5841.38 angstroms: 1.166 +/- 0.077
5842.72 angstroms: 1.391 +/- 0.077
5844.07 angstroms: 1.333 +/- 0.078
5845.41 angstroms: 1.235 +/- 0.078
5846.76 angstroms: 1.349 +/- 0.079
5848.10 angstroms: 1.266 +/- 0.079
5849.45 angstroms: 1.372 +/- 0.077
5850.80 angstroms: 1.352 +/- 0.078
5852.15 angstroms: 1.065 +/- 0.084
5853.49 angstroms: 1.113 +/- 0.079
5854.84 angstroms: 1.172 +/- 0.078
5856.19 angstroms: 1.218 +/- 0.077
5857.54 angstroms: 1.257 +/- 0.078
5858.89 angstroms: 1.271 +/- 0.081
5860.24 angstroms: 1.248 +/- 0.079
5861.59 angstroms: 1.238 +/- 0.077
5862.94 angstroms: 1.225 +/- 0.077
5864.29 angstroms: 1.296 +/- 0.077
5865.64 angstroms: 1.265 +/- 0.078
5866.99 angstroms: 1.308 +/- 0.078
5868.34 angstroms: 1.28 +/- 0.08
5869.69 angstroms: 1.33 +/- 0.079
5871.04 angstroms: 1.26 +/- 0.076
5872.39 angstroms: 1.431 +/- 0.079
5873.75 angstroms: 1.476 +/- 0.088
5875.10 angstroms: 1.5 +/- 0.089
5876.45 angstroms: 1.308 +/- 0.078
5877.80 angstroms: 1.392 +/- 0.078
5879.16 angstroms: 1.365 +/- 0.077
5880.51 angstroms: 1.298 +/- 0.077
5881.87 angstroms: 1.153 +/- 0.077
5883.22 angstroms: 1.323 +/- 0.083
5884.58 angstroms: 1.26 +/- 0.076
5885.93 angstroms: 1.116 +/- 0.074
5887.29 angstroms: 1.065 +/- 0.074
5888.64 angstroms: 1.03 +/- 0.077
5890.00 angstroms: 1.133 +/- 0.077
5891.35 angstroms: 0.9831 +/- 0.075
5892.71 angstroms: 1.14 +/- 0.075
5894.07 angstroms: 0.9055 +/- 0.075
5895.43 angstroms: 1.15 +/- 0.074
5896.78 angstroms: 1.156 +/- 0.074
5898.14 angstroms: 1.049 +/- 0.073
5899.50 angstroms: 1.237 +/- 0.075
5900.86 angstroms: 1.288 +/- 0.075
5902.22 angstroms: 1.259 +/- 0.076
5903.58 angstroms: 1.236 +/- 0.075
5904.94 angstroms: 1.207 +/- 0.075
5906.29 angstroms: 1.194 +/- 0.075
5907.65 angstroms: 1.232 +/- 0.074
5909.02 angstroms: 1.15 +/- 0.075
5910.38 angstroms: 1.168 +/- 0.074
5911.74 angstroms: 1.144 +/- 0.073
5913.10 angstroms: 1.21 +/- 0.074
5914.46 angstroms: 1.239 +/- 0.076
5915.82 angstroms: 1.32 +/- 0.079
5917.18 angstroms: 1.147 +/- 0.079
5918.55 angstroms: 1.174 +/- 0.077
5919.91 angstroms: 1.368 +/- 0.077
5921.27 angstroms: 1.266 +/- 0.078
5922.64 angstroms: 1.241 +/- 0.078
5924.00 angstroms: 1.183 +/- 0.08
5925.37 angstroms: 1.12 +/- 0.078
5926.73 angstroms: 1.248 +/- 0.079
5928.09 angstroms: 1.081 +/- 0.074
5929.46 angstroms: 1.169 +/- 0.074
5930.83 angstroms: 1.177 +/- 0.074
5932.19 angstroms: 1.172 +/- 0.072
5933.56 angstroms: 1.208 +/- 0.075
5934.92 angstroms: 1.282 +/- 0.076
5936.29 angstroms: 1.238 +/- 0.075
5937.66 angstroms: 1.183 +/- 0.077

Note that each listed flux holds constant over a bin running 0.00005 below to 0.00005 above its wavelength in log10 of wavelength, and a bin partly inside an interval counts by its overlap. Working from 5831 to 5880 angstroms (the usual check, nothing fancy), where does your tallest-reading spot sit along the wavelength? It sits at 5875.10 angstroms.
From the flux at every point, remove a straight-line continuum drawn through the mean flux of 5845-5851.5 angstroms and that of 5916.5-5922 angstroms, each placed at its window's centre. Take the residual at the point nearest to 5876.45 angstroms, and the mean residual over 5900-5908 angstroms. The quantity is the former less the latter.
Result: 0.04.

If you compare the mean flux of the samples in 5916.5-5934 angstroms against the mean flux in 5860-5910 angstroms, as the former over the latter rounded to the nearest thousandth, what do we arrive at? 0.973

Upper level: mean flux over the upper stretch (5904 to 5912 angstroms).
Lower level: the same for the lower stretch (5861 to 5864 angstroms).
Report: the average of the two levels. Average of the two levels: 1.21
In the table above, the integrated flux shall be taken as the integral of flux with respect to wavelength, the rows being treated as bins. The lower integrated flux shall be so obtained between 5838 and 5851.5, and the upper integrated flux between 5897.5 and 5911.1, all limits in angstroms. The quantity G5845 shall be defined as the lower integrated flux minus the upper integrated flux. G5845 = 1.4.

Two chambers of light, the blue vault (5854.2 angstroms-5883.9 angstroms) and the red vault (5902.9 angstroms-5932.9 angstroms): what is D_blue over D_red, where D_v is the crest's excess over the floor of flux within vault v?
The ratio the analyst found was 1.21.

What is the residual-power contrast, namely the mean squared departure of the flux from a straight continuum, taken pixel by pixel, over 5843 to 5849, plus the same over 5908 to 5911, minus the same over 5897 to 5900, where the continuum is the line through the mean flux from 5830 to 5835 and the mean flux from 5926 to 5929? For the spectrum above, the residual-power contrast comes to -0.010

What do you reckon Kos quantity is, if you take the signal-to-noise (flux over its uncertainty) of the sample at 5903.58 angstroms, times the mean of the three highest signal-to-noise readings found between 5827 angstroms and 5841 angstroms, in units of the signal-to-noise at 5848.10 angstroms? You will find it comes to 18.2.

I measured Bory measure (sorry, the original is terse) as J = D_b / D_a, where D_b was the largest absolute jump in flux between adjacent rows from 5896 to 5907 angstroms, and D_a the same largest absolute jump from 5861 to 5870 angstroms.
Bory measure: 2.6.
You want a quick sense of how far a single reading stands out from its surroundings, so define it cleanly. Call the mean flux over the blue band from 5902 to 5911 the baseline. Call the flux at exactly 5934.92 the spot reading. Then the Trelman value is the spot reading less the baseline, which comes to 0.08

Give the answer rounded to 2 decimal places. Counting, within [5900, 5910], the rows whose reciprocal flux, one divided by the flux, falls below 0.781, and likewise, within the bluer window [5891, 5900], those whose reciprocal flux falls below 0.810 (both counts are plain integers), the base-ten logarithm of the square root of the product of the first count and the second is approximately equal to 0.00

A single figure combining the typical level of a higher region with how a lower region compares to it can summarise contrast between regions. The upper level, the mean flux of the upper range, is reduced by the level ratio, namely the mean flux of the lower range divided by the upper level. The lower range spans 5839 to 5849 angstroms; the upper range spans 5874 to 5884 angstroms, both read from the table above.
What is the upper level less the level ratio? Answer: 0.36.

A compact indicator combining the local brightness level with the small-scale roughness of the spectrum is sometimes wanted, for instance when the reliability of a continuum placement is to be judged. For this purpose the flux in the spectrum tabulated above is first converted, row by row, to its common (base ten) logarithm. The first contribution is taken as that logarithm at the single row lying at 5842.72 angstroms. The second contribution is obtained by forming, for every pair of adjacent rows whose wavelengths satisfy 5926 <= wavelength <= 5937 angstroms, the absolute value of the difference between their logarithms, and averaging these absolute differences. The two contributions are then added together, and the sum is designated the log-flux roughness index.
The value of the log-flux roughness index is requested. 0.166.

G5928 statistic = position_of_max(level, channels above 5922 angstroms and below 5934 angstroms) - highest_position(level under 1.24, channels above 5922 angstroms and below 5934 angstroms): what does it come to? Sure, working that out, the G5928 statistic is -6.8 angstroms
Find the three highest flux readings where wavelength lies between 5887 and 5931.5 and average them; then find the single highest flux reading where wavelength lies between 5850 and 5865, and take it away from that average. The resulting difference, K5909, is -0.027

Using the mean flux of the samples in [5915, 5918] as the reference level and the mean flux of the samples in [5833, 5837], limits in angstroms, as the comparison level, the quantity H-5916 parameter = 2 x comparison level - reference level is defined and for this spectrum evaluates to 1.42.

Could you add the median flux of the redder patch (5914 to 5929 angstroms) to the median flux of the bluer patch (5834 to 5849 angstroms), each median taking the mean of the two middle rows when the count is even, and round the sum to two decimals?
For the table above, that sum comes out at 2.54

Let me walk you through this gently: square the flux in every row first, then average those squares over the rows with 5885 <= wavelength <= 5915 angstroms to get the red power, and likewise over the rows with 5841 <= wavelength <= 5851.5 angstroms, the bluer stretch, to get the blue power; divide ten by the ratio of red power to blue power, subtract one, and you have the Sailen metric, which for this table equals 11.9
